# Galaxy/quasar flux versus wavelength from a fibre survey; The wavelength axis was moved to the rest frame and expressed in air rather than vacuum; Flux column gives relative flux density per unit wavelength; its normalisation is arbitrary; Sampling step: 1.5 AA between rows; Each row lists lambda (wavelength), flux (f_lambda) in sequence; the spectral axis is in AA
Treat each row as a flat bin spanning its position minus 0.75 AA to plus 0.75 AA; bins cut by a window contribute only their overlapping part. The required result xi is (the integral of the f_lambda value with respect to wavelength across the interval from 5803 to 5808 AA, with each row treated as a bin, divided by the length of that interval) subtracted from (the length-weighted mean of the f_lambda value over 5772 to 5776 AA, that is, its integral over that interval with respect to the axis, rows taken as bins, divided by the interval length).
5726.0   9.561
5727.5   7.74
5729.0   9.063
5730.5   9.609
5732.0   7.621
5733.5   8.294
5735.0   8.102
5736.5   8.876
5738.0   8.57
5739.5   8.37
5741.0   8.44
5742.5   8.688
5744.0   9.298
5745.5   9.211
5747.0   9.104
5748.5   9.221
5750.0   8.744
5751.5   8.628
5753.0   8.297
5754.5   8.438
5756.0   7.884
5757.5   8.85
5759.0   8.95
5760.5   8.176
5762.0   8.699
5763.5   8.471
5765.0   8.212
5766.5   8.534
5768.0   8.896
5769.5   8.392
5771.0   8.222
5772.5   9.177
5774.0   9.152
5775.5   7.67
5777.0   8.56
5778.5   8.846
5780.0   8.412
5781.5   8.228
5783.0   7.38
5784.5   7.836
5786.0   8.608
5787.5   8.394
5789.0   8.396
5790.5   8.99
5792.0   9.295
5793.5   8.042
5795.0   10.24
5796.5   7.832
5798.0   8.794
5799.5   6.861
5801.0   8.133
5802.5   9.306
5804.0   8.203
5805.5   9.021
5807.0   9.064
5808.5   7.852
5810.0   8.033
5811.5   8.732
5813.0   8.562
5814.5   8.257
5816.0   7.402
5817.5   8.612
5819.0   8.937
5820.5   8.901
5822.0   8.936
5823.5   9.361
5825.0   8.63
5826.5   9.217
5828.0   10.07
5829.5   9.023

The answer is -0.05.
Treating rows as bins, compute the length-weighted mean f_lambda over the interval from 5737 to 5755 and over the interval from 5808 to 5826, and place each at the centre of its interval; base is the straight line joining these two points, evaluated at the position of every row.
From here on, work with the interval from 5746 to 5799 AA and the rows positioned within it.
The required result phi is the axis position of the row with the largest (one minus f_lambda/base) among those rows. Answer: 5783.0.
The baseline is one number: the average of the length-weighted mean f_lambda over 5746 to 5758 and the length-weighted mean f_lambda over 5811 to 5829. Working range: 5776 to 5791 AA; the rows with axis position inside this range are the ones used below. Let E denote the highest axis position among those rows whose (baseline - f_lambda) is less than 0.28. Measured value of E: 5790.5 AA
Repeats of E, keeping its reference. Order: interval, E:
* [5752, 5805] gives 5802.5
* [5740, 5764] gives 5763.5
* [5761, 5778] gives 5777.0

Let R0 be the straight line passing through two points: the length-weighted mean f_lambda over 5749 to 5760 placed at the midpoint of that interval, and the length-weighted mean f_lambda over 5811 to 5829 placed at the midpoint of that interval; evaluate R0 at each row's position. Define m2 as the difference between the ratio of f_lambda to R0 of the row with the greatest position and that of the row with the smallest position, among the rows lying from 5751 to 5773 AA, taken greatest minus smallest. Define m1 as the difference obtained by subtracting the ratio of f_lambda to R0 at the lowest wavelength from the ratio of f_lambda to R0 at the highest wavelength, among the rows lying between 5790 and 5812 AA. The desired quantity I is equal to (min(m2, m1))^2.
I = 0.0015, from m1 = -0.039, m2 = 0.05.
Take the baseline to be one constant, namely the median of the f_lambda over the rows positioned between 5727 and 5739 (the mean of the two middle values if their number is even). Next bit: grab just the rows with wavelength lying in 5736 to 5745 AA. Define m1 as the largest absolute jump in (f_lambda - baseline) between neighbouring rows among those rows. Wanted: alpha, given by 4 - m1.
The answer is 3.39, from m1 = 0.61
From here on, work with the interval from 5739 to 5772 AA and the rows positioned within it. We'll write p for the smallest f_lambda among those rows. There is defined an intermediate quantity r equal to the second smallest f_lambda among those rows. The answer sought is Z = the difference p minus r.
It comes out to -0.29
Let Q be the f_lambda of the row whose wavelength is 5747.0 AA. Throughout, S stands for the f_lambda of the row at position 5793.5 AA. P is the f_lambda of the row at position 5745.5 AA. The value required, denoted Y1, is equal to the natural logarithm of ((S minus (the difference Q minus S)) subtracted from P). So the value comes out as 0.8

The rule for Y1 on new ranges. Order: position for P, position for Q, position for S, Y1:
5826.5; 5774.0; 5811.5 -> -0.1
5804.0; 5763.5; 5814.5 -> -1.8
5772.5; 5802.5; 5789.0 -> 0.5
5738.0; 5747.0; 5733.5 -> 0.1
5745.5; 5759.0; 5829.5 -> -2.2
